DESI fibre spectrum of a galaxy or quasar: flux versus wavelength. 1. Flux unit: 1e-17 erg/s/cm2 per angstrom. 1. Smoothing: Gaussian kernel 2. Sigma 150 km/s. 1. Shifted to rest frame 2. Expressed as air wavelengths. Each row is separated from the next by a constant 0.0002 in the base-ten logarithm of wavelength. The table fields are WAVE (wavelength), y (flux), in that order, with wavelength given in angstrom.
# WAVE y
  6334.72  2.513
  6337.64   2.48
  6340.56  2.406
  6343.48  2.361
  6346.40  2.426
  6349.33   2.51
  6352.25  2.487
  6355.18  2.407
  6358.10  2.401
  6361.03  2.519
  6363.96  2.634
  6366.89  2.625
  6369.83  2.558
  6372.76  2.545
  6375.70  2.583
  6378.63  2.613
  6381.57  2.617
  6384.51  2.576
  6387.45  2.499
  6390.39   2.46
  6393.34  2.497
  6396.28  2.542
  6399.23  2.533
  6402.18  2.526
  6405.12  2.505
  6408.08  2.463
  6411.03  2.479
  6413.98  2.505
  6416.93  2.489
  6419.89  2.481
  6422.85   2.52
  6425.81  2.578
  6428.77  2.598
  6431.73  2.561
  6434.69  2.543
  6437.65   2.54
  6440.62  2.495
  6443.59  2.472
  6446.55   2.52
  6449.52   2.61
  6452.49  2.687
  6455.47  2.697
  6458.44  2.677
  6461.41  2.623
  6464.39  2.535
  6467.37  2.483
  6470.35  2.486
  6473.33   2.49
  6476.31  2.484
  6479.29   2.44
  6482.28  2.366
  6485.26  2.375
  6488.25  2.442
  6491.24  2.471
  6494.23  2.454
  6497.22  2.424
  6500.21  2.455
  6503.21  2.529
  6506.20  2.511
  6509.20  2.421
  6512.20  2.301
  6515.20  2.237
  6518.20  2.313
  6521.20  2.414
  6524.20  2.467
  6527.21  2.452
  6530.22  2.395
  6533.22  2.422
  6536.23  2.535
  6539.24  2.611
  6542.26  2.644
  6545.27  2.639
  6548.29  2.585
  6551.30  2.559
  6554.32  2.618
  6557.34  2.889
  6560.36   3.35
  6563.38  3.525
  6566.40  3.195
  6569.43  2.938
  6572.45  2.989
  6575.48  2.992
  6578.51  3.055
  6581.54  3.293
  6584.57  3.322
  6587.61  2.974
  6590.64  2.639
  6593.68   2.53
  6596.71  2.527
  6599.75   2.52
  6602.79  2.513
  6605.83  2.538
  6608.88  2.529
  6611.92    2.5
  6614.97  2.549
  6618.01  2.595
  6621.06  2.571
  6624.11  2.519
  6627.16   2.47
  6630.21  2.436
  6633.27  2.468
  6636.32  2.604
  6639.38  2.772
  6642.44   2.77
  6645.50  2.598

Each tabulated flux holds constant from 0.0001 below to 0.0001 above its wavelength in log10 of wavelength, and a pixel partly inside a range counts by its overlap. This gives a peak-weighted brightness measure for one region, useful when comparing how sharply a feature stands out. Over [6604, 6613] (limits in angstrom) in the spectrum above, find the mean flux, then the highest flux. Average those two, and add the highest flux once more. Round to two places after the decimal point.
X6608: 5.07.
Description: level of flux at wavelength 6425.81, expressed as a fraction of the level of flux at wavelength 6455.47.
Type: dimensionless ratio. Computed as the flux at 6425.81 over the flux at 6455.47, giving 0.956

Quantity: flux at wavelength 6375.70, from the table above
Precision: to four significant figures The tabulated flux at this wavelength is 2.583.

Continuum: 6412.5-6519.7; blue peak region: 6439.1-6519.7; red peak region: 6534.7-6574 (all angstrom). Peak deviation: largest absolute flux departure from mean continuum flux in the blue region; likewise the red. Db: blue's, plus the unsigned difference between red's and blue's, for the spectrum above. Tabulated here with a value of 1.0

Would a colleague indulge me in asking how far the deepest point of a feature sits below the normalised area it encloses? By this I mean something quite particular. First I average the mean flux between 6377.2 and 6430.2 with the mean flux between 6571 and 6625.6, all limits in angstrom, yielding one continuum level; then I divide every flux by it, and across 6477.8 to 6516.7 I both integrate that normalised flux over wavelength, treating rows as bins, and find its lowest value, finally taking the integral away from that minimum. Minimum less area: -34.9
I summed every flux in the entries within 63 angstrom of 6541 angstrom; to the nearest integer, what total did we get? 111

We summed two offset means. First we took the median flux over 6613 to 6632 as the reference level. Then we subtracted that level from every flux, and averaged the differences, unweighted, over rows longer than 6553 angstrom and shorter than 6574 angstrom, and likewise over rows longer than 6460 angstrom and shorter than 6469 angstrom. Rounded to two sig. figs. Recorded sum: 0.55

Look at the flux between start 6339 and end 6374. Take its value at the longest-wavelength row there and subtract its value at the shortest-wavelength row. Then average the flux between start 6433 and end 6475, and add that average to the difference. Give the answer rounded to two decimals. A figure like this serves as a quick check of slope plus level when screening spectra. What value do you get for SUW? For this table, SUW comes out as 2.70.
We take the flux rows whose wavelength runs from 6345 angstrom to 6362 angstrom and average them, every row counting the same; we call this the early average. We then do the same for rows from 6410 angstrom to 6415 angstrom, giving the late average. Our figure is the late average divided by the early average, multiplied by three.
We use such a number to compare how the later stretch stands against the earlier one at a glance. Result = 3.0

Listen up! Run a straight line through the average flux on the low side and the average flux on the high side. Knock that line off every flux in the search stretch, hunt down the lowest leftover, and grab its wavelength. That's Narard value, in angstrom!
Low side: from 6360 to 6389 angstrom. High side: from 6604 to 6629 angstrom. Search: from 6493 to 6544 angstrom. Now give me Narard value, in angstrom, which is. 6515.20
